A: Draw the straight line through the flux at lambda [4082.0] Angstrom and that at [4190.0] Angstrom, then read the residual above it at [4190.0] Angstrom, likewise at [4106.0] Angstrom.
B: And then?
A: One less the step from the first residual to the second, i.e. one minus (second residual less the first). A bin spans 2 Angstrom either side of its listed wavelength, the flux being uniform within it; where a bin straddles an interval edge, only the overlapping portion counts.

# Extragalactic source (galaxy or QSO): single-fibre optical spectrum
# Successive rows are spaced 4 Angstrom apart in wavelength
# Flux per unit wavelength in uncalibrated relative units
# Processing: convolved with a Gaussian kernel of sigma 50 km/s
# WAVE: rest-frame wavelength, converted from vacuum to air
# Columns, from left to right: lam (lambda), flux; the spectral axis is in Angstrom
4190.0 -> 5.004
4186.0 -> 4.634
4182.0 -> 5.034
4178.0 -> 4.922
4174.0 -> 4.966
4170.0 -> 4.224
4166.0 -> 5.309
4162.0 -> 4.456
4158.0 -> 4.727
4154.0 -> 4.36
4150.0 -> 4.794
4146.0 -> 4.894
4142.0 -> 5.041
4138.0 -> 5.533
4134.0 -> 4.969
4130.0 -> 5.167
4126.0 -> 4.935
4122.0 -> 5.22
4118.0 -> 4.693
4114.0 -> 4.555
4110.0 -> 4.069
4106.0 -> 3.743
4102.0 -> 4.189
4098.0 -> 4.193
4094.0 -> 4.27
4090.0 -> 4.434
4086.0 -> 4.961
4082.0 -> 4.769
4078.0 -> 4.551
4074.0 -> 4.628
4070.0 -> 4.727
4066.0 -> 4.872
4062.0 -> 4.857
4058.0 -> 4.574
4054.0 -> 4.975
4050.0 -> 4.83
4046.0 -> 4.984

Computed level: 2.1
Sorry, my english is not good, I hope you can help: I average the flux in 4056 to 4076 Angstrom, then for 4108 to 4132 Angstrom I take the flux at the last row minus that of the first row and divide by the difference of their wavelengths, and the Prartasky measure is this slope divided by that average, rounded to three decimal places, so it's 0.012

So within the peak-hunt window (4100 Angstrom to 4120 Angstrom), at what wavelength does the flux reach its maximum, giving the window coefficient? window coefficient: 4118.0 Angstrom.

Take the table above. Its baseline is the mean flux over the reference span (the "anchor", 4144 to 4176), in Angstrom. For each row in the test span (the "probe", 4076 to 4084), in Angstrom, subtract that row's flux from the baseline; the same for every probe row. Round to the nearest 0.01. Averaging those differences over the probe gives 0.06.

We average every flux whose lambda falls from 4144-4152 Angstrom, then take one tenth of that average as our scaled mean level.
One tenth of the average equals 0.484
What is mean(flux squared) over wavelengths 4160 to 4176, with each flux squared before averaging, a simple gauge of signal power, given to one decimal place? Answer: 22.6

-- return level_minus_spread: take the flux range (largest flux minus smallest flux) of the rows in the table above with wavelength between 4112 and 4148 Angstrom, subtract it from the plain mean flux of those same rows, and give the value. 4.0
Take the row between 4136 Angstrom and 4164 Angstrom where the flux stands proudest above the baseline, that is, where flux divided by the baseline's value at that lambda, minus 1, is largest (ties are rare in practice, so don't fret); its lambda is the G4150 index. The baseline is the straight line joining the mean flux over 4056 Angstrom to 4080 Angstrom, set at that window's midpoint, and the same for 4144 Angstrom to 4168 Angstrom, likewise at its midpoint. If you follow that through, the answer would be 4138.0 Angstrom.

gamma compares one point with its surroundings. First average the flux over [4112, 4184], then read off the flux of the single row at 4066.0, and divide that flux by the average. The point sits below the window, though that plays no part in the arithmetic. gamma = 1.00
